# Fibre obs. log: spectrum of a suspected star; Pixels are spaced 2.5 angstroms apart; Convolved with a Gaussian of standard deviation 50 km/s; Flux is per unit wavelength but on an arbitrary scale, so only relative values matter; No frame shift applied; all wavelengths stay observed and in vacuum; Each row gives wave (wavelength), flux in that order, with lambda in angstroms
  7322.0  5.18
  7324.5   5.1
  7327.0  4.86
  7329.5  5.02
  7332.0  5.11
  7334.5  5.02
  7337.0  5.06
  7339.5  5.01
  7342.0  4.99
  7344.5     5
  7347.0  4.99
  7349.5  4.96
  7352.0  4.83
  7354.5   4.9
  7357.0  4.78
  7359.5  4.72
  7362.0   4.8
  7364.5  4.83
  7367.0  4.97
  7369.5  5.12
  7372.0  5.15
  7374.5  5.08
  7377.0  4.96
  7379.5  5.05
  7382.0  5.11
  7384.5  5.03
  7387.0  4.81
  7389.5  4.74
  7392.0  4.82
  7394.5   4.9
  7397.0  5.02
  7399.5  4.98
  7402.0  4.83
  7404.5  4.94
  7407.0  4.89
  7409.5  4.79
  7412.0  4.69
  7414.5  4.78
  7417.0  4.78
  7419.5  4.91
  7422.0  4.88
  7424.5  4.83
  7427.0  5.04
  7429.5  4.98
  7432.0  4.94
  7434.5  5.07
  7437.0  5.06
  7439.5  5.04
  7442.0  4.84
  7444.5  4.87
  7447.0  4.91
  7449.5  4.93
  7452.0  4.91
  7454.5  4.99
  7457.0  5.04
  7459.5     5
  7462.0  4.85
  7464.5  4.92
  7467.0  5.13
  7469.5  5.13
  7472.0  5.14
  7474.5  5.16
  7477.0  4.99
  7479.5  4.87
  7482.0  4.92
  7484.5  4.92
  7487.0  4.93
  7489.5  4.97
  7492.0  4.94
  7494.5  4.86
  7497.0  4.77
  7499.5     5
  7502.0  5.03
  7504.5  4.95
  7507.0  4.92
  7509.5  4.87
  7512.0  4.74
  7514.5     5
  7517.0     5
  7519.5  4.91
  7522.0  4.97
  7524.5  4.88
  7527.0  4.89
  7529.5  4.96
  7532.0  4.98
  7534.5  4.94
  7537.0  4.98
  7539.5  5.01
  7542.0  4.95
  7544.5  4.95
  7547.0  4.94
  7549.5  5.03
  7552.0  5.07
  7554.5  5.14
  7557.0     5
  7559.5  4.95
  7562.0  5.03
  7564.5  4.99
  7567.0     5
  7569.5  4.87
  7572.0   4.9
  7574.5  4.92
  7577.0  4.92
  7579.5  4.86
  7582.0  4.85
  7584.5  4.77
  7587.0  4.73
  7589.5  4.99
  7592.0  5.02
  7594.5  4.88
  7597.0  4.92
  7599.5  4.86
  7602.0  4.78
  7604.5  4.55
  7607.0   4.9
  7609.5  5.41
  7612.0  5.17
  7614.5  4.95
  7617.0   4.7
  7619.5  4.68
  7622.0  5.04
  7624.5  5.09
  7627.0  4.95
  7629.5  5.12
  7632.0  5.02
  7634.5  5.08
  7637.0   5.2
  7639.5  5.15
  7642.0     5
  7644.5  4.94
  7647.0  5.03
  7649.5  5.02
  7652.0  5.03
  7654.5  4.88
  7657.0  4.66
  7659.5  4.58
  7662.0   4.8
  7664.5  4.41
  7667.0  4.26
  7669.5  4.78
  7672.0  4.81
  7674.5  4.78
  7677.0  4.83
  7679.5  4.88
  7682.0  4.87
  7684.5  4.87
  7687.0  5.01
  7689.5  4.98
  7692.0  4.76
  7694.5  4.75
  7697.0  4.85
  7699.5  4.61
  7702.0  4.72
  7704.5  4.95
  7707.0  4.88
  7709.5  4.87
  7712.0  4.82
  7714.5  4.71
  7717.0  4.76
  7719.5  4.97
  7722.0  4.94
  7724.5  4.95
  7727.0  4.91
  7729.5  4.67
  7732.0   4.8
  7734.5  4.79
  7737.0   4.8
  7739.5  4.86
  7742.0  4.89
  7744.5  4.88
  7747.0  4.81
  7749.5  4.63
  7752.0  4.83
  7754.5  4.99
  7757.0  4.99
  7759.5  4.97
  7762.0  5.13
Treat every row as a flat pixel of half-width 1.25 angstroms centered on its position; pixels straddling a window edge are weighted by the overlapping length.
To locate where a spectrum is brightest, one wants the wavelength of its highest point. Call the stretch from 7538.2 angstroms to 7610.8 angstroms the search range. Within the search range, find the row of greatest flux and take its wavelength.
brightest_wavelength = 7609.5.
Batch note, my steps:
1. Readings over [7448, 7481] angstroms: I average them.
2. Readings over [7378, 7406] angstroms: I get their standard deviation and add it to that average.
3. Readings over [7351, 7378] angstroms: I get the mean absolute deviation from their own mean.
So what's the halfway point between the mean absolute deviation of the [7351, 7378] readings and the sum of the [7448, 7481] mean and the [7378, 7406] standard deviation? 2.62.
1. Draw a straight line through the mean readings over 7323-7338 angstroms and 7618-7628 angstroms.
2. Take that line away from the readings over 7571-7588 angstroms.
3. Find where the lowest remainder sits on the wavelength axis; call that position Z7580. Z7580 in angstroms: 7587.0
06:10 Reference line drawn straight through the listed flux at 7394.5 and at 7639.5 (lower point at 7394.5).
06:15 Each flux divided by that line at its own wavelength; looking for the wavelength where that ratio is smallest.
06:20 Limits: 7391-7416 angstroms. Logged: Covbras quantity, 7412.0 angstroms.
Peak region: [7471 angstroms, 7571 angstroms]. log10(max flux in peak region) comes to 0.713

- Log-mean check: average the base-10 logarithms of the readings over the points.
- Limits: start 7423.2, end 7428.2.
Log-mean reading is 0.693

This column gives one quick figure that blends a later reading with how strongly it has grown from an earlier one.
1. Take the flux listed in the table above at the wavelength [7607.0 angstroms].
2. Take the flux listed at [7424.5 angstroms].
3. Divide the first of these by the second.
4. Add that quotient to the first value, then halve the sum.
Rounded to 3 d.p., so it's 2.957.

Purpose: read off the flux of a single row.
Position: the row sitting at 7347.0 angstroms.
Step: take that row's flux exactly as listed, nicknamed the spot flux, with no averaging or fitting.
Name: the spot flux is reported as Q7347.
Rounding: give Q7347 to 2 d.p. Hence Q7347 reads 4.99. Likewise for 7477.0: 4.99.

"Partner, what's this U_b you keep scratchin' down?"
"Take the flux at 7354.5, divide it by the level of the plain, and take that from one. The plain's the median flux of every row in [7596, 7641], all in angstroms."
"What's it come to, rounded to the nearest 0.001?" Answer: 0.017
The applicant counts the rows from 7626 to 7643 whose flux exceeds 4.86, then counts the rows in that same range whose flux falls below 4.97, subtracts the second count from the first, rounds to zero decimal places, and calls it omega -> 6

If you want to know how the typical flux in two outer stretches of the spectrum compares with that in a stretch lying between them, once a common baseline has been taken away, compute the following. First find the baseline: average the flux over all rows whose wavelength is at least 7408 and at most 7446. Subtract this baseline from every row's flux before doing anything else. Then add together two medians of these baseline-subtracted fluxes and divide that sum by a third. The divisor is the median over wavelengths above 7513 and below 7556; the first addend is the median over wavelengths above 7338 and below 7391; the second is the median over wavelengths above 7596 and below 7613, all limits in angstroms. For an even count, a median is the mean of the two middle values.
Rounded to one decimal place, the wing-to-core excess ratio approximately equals 1.0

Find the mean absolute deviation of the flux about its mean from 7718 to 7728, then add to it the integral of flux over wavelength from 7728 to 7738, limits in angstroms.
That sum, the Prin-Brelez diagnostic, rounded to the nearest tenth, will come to 47.7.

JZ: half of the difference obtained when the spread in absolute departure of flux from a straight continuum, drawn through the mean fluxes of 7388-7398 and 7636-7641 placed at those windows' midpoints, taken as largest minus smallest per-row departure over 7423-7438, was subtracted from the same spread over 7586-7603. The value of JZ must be 0.078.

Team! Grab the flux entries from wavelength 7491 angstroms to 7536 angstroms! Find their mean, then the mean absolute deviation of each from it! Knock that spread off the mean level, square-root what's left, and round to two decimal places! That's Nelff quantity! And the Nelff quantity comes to 2.21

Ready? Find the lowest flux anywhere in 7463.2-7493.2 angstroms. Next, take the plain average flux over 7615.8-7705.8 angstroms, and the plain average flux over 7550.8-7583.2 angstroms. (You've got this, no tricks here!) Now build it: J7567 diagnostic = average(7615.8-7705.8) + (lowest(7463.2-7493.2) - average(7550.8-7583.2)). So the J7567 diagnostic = 4.77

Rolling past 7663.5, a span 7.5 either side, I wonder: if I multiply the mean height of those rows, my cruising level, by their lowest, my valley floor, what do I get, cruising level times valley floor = 19.5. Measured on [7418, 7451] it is 23.9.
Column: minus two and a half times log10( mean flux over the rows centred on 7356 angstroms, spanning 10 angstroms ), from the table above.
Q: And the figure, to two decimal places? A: -1.70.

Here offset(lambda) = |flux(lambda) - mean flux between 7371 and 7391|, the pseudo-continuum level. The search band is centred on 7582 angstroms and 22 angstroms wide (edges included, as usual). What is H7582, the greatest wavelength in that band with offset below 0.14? 7592.0 angstroms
